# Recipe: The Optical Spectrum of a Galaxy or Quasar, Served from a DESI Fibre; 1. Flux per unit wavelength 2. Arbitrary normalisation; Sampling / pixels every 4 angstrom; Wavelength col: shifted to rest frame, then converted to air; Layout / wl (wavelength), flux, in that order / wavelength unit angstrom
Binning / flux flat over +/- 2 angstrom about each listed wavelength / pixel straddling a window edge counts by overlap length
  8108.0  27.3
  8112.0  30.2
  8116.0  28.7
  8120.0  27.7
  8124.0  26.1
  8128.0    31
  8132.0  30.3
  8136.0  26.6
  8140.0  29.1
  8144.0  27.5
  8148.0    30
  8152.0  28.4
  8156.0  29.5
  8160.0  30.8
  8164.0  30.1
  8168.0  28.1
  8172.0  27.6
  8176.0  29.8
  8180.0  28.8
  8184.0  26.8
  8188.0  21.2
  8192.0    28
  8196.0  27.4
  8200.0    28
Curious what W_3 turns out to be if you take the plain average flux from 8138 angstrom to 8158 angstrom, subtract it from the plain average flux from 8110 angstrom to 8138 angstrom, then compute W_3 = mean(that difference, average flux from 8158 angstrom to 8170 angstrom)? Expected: 14.7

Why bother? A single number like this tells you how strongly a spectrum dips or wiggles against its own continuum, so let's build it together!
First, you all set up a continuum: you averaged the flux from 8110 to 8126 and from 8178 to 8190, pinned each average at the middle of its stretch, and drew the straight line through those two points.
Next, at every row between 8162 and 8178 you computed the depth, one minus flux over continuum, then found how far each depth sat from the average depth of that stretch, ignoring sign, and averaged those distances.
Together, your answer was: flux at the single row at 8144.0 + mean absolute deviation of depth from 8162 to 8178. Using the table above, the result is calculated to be 27.5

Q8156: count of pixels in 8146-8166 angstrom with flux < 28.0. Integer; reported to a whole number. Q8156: 0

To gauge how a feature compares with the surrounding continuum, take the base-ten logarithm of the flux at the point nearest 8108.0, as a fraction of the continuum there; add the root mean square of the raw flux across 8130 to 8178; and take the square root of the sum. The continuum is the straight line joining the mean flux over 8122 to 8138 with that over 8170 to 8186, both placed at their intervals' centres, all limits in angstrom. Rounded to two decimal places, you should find 5.38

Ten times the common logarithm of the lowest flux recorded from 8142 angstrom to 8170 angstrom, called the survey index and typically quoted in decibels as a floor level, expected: 14.4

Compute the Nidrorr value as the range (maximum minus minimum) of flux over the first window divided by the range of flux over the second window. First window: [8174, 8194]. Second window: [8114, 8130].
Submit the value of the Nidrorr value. 1.8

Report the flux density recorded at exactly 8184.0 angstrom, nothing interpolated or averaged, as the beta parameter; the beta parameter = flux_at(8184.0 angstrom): 26.8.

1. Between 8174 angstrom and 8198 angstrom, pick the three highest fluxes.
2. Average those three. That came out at 28.9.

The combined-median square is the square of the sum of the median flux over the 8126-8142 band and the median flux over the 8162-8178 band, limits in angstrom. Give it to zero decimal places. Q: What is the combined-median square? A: 3440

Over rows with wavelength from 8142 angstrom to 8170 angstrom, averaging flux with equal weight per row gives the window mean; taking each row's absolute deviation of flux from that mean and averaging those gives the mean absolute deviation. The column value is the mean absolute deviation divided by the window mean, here 0.035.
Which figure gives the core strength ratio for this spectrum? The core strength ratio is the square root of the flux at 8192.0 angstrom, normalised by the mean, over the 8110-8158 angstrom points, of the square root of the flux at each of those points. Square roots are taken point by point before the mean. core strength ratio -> 0.987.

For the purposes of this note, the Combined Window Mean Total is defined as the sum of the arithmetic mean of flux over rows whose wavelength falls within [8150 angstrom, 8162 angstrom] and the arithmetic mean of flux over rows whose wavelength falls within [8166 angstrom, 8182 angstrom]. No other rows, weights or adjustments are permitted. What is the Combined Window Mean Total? 58.1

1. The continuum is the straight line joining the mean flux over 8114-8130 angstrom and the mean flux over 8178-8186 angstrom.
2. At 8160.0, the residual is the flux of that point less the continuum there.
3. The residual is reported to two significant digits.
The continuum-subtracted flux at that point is 2.8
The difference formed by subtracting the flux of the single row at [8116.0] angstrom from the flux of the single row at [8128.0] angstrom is 2.3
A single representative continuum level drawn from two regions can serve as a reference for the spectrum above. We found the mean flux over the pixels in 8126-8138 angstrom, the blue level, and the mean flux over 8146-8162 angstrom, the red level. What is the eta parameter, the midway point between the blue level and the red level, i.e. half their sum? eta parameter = 29.5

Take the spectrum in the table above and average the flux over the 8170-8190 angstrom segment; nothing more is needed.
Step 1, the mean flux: 26.8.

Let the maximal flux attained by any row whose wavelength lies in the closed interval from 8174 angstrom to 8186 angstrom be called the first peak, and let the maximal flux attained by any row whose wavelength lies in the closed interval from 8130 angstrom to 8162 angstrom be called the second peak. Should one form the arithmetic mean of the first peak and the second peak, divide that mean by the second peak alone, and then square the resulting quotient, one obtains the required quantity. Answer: 0.97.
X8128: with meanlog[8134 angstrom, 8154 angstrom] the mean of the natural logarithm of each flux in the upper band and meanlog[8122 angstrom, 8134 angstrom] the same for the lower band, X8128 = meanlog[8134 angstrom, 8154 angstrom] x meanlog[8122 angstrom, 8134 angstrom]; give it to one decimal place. 11.3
